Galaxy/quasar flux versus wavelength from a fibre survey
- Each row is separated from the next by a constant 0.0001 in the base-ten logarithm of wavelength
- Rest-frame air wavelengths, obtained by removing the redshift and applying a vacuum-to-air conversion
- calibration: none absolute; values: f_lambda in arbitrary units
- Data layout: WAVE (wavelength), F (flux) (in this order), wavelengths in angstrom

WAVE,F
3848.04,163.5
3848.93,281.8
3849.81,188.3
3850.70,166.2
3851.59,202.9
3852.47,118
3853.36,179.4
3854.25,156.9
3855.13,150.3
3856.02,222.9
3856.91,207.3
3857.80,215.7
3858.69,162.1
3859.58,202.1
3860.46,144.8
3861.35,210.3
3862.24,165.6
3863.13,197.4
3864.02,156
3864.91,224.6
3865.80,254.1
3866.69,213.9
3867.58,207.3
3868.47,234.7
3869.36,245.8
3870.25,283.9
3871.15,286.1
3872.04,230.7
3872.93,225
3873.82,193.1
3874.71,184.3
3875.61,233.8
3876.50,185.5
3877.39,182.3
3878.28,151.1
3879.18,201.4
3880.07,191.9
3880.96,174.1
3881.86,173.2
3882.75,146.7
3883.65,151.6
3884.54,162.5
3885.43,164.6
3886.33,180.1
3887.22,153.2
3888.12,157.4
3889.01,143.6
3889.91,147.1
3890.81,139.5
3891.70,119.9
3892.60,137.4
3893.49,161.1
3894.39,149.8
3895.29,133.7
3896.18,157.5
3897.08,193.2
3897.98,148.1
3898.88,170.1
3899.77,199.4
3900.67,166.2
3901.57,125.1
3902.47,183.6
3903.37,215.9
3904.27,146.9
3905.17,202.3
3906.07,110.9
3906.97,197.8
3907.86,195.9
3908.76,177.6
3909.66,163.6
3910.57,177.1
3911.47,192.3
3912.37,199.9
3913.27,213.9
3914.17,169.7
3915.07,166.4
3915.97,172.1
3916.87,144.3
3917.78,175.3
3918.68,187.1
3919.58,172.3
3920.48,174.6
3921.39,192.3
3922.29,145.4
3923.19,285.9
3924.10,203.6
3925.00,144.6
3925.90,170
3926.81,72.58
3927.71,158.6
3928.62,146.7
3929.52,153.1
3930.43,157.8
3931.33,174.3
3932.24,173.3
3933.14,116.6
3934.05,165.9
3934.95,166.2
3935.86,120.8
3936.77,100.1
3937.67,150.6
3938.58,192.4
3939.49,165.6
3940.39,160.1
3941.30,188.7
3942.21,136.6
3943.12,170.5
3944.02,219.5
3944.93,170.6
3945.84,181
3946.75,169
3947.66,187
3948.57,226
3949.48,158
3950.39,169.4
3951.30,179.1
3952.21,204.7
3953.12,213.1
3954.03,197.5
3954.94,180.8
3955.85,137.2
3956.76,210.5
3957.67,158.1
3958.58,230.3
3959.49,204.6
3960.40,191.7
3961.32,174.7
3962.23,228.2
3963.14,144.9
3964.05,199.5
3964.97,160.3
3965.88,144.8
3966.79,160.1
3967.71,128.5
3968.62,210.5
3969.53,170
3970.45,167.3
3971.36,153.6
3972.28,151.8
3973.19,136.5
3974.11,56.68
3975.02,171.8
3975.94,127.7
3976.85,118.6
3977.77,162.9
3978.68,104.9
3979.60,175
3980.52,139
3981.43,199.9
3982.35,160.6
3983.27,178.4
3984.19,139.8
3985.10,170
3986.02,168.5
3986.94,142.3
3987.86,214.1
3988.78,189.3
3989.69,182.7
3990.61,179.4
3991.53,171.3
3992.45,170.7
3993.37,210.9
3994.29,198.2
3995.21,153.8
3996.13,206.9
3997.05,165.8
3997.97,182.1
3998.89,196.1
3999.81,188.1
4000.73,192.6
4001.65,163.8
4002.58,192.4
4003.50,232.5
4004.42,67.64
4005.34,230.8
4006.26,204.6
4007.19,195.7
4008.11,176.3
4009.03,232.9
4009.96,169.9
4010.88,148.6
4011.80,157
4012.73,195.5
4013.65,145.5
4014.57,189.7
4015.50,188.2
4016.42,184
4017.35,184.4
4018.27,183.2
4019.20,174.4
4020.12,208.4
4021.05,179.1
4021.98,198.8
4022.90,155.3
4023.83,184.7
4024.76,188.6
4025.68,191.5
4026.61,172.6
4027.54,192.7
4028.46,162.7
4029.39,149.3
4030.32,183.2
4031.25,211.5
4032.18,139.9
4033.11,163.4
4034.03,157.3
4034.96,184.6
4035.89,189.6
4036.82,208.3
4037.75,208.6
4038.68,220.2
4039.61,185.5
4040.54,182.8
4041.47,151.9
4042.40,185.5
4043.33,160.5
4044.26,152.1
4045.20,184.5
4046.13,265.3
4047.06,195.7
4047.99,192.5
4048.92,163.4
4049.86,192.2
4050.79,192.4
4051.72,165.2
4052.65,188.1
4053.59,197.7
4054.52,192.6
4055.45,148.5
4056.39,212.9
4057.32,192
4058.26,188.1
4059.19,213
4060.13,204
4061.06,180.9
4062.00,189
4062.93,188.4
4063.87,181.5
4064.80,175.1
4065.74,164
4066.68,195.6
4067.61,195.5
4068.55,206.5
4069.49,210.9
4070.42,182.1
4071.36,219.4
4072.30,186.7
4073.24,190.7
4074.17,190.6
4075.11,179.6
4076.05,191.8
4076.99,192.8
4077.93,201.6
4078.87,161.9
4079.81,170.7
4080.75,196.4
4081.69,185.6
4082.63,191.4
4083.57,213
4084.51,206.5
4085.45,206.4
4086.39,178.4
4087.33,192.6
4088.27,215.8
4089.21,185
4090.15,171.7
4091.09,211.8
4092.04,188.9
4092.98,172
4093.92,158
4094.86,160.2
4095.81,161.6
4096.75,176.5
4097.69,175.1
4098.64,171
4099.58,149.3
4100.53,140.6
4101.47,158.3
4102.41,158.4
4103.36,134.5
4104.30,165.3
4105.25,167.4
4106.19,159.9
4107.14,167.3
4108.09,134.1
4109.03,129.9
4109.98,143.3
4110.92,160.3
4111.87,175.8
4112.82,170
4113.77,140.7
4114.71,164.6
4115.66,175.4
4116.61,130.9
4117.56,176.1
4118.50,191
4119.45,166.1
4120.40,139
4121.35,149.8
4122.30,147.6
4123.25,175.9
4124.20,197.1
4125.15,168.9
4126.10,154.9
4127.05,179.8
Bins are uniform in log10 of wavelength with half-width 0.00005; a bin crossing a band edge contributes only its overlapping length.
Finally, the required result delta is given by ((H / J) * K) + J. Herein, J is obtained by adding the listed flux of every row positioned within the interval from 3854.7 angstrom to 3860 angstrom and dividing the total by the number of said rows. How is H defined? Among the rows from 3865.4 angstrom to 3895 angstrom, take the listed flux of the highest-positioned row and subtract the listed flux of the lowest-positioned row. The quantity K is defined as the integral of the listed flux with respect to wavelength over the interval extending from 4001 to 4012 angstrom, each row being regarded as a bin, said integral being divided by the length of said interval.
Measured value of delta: 95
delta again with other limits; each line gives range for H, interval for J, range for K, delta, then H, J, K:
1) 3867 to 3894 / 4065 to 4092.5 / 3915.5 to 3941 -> 154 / -46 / 193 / 162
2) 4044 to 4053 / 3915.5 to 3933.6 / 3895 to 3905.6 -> 203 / 36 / 166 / 171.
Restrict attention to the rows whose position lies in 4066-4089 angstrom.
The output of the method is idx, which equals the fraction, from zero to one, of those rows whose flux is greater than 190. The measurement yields 0.7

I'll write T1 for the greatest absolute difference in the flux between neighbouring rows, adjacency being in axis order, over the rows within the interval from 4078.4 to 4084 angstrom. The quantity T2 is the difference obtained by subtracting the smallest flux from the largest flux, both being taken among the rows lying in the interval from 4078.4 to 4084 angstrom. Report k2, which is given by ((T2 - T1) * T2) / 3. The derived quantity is 433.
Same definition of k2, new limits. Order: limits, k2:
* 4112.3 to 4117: 0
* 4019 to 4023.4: 170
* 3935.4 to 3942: 1286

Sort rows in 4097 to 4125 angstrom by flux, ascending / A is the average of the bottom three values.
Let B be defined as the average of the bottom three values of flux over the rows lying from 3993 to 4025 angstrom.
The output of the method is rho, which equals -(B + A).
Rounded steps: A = 132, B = 121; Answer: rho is -252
